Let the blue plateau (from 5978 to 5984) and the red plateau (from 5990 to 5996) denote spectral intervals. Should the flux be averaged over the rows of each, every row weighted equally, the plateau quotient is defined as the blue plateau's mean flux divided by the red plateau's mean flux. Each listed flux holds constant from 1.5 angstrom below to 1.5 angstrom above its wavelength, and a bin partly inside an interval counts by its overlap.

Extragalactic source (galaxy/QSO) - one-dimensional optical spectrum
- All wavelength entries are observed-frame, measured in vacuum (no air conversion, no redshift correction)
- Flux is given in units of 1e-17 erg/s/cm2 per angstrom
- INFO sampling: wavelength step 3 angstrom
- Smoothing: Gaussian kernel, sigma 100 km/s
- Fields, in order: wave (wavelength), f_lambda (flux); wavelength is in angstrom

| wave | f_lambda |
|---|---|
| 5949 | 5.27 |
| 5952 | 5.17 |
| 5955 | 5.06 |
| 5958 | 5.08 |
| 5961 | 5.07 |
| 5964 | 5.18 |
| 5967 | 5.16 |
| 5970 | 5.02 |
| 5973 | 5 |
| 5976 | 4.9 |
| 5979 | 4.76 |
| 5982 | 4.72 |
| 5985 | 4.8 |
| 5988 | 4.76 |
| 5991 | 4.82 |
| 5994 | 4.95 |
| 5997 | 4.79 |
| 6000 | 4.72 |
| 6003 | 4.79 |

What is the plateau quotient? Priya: 0.97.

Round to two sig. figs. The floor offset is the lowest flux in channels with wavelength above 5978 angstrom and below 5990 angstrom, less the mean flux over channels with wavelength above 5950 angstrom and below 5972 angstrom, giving -0.39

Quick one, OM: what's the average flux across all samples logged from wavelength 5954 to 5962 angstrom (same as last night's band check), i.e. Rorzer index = 5.07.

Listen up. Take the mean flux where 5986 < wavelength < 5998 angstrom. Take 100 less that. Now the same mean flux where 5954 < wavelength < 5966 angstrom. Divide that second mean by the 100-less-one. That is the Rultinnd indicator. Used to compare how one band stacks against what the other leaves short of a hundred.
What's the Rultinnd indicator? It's 0.0536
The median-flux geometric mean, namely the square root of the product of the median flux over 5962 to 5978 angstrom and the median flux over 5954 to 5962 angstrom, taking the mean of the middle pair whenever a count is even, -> 5.045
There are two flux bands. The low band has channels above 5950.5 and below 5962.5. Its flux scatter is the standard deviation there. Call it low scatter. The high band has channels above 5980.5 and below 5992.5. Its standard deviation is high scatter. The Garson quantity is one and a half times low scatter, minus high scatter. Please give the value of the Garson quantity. 0.03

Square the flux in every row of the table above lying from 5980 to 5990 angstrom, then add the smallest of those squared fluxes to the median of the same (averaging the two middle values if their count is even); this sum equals 44.9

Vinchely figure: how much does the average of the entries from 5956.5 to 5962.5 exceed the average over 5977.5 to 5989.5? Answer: 0.315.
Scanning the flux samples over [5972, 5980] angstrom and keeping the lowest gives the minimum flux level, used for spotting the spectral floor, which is 4.76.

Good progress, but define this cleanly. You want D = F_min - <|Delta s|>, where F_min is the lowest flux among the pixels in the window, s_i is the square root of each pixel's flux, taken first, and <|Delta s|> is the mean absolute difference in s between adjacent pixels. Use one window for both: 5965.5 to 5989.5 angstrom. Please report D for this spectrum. 4.70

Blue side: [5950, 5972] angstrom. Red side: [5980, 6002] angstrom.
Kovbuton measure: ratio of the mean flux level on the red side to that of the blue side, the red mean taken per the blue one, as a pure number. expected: 0.939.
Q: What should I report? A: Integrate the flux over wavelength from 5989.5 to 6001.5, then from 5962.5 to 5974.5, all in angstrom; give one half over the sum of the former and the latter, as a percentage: 0.420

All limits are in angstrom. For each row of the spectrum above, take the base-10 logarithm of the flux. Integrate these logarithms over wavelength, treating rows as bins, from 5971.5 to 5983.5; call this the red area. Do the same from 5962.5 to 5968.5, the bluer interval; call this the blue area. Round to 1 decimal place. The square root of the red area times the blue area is 5.9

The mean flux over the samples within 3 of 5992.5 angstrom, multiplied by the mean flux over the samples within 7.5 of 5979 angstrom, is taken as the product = 23.6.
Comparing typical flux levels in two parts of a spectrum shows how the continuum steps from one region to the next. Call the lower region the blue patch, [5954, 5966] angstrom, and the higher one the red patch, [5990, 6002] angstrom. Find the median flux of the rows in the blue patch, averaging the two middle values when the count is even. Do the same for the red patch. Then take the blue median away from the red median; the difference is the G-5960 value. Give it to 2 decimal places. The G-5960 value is -0.27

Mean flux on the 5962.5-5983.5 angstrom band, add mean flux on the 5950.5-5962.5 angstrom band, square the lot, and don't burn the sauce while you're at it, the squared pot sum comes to 101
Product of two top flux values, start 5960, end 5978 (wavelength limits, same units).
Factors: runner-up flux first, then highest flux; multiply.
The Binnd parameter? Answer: 26.7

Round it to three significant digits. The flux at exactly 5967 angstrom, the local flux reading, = 5.16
